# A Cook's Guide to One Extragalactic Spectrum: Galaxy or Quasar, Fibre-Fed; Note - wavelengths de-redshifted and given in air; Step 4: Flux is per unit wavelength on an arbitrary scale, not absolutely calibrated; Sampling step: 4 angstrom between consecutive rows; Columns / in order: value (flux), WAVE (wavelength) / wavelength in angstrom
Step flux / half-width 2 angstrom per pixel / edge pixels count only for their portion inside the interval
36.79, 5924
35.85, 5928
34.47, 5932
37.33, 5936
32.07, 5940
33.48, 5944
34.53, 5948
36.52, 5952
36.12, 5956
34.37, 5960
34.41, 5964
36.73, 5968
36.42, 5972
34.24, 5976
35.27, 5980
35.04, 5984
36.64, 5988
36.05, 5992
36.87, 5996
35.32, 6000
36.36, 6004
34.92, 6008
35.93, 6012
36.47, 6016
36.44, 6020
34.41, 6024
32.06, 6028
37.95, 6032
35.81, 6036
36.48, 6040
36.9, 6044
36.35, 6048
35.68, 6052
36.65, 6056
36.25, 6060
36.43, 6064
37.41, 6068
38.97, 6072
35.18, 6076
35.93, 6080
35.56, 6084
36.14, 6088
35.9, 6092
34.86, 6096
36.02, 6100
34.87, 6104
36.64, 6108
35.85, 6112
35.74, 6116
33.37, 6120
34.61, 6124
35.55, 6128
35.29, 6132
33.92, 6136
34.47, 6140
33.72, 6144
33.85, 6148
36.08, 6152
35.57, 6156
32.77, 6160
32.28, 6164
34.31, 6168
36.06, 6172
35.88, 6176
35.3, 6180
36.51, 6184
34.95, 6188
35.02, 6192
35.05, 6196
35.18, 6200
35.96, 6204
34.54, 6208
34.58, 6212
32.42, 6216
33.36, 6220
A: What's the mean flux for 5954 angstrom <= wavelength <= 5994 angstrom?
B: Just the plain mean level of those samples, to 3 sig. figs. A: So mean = 35.5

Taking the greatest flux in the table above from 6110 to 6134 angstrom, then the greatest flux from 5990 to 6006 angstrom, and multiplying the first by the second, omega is 1322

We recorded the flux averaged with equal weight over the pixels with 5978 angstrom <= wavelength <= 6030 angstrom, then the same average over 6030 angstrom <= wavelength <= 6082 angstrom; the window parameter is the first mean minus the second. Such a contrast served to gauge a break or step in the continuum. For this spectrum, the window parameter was -1.1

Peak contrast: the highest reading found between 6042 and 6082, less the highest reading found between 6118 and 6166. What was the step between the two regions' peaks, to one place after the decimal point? 2.9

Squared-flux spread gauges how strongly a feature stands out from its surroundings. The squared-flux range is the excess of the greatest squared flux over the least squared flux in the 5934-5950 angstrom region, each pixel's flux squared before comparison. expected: 365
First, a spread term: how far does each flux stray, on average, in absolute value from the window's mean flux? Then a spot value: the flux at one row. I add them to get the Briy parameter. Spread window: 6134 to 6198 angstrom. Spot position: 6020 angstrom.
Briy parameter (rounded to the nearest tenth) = 37.4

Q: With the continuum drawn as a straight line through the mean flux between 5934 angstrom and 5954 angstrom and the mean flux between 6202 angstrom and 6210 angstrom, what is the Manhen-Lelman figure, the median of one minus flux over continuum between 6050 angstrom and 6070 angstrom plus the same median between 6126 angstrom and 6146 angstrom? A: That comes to -0.02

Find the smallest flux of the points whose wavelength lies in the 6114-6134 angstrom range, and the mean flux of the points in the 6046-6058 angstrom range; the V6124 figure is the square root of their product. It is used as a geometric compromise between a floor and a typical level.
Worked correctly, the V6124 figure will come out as 34.8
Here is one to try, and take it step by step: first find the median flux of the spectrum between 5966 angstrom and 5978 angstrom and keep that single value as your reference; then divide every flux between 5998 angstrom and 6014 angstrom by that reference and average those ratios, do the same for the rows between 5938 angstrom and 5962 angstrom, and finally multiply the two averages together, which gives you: 0.927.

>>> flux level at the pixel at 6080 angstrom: 35.93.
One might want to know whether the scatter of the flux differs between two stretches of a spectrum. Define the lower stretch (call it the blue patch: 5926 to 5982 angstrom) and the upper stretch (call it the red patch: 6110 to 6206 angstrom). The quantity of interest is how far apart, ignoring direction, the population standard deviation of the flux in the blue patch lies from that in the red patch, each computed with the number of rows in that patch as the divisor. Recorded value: 0.31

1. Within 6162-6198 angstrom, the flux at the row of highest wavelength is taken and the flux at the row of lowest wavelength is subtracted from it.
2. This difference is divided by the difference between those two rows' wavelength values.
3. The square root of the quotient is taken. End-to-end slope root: 0.29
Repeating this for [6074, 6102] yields 0.19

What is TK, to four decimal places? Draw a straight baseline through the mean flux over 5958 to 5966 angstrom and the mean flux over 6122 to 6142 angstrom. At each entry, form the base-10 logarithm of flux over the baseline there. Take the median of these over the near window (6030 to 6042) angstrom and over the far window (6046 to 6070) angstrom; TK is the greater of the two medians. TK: 0.0234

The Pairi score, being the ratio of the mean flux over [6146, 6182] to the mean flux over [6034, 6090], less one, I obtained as -0.05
